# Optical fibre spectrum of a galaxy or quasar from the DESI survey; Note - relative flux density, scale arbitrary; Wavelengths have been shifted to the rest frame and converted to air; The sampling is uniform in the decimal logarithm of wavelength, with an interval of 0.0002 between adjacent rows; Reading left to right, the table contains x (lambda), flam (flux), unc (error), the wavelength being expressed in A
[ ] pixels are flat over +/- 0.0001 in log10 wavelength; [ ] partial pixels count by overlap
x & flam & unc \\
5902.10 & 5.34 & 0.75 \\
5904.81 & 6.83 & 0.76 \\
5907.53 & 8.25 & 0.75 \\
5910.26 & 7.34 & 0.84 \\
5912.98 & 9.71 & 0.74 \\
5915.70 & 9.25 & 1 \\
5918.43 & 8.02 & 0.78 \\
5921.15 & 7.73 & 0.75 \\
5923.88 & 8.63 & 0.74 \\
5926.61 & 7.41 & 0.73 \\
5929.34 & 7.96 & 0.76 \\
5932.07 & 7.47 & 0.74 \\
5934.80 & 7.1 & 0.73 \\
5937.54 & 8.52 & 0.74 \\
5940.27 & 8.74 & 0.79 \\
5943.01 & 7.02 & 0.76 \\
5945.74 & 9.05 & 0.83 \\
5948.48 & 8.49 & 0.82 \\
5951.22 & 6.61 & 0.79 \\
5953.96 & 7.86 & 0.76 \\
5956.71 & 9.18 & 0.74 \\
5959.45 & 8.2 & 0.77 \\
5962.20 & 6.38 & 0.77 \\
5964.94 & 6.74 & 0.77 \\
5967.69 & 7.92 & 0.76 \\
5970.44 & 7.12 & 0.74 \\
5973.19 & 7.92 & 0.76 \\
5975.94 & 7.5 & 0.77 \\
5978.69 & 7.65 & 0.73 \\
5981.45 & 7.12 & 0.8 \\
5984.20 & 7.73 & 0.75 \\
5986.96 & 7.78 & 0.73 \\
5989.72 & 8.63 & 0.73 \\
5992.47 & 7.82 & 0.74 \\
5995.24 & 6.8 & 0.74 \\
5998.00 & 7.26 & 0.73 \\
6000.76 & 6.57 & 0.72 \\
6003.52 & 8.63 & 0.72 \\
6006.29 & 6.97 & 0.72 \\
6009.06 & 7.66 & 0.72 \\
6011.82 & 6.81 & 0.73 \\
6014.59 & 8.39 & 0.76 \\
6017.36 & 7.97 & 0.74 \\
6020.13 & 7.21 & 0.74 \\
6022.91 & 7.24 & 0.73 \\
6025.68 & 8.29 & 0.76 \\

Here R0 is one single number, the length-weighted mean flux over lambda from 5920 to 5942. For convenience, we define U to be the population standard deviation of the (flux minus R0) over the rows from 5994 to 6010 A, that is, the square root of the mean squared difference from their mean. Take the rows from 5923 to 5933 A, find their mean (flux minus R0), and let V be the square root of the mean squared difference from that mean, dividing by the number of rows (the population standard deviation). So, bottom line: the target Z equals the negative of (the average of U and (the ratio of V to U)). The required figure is -0.70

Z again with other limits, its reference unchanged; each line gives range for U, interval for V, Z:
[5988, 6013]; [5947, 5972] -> -0.98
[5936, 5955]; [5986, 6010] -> -0.84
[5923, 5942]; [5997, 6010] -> -0.88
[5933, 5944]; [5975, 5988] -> -0.55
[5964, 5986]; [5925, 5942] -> -0.95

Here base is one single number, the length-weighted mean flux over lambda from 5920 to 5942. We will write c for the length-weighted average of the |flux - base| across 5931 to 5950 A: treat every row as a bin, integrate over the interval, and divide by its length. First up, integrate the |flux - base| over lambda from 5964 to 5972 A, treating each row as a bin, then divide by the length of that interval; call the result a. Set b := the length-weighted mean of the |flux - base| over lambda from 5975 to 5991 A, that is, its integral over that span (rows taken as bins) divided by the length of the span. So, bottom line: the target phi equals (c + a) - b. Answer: 0.96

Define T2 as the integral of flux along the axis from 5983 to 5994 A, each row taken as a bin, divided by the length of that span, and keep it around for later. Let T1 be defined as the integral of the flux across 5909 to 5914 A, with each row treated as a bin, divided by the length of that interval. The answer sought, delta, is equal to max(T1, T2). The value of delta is 8.47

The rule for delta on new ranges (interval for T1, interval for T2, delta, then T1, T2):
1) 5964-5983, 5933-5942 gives 8.04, 7.4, 8.04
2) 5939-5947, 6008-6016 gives 8.26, 8.3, 7.63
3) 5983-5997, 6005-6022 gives 7.74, 7.7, 7.50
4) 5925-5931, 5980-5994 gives 7.80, 7.7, 7.80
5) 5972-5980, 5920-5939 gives 7.84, 7.7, 7.84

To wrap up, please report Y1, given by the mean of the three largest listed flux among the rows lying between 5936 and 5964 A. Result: 9.0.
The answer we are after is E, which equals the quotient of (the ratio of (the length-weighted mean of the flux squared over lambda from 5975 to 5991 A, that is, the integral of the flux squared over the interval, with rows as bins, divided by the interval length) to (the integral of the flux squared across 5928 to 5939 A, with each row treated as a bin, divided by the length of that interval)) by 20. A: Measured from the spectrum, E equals 0.049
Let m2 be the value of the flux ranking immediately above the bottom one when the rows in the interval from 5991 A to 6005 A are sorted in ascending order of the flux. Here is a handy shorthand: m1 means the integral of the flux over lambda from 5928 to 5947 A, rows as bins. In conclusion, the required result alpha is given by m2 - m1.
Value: -145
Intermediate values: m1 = 152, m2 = 6.8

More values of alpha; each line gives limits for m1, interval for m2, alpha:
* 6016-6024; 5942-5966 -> -53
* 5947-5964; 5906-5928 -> -125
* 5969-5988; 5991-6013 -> -137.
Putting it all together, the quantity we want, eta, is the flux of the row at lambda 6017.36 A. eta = 7.97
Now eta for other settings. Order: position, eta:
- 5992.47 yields 7.82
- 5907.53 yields 8.25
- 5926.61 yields 7.41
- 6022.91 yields 7.24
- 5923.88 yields 8.63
